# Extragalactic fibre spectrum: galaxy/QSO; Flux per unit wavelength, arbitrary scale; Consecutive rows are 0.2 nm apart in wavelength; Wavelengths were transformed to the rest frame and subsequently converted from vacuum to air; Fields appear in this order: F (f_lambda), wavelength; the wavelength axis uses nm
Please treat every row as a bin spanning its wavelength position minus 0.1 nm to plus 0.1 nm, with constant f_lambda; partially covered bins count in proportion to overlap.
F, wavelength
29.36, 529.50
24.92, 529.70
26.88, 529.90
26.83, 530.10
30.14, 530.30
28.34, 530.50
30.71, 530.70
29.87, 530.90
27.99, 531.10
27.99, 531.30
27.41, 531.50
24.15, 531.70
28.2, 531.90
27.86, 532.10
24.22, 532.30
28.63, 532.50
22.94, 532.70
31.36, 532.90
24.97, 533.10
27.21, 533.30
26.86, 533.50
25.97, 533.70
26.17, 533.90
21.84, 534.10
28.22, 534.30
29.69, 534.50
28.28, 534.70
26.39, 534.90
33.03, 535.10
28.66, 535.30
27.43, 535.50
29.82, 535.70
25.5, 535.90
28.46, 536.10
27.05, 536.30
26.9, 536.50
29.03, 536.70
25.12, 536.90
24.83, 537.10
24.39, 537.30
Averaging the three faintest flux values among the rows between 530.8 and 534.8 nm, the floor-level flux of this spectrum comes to 23.0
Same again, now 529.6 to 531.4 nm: 26.2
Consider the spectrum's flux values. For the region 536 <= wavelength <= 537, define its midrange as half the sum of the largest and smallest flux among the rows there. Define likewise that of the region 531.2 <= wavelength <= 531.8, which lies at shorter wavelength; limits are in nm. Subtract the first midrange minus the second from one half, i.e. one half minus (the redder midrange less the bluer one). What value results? -0.5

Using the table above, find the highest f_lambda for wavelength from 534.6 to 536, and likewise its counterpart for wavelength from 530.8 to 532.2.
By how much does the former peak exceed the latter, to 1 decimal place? 3.2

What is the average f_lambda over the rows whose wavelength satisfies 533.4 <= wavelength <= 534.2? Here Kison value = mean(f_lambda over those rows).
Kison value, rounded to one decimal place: 25.2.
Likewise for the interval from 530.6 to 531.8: 28.0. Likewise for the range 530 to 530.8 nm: 29.0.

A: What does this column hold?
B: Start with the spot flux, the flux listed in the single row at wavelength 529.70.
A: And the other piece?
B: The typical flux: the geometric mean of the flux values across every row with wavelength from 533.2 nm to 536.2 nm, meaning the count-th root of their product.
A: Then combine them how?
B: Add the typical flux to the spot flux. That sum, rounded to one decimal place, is 52.4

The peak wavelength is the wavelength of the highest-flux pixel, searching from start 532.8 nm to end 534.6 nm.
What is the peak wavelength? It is 532.90 nm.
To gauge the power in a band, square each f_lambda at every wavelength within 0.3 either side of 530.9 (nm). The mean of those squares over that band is 873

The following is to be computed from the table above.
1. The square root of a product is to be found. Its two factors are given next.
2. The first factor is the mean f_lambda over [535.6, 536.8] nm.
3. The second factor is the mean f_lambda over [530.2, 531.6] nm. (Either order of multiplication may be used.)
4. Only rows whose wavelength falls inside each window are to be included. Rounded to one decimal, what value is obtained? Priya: 28.4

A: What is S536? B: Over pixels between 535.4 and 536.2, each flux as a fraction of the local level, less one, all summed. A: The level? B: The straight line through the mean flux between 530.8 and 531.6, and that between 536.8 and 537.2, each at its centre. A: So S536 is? 0.33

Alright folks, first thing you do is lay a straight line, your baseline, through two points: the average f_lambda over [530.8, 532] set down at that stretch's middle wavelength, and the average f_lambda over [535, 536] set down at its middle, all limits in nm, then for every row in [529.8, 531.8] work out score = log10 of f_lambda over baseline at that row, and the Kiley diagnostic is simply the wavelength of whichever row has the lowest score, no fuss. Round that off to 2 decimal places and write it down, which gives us 531.70 nm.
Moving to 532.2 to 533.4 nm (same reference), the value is 532.70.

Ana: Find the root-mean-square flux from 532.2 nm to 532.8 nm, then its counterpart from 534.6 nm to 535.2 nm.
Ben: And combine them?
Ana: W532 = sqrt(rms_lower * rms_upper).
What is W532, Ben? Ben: 27.30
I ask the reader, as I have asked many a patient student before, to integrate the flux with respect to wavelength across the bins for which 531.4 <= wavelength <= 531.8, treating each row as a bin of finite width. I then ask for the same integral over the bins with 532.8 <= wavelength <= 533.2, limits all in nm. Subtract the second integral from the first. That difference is -1.0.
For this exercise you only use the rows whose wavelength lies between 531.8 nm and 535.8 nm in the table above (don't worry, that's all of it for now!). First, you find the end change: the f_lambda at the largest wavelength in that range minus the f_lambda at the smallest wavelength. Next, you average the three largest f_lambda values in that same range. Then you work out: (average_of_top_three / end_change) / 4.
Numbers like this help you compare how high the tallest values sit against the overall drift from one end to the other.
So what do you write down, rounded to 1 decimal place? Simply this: 4.8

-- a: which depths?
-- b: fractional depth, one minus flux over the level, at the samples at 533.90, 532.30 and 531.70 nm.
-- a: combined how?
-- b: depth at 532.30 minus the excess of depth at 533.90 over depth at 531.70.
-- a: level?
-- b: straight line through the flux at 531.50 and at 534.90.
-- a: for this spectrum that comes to 0.21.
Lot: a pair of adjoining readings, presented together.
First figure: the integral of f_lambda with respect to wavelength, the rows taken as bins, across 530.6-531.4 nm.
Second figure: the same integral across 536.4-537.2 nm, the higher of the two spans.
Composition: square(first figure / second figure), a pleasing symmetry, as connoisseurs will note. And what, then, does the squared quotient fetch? 1.21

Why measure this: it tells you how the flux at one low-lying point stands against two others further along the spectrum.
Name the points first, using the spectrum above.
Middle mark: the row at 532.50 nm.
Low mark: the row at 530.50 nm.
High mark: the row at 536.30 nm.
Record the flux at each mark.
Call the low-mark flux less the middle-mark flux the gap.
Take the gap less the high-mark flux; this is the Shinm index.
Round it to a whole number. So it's -27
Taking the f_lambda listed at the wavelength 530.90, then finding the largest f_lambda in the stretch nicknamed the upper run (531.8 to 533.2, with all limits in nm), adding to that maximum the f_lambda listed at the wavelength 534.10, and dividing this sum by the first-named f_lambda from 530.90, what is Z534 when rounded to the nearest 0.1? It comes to 1.8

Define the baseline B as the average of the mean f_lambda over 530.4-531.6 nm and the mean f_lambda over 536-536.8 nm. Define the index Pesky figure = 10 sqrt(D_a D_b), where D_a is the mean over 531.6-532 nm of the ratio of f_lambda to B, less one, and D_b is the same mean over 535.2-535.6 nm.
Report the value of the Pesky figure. 0.25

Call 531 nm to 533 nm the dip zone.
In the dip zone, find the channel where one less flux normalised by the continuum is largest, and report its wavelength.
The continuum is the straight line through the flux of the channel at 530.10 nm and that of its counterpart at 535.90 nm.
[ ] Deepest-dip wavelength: 532.70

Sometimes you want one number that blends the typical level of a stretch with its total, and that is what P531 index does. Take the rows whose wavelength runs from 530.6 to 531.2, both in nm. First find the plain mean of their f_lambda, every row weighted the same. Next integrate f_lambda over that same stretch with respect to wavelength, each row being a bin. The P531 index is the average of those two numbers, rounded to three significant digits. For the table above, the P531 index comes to 23.6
